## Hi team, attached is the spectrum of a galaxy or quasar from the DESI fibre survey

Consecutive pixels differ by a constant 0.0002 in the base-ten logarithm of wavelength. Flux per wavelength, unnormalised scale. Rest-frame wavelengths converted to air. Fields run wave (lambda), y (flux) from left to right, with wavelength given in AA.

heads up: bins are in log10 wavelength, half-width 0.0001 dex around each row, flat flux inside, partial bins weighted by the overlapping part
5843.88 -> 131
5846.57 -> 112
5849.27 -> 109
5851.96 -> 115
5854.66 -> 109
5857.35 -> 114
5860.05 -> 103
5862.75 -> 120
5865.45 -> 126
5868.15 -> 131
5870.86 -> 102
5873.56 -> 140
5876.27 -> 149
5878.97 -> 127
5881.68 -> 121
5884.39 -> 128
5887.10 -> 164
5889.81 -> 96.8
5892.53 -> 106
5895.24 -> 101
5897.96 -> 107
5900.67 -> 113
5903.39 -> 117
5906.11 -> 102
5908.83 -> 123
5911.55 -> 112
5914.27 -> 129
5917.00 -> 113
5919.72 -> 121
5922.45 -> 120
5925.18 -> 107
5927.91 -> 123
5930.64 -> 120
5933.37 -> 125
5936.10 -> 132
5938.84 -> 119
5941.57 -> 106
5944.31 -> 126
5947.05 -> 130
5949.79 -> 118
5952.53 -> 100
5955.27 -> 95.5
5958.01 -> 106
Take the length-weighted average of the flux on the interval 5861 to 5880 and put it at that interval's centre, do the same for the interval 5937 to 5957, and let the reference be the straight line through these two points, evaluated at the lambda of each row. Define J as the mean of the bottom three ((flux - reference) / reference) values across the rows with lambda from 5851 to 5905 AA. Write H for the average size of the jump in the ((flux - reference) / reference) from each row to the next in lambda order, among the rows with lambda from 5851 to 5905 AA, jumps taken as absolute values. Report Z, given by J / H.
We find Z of -1.67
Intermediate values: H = 0.12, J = -0.21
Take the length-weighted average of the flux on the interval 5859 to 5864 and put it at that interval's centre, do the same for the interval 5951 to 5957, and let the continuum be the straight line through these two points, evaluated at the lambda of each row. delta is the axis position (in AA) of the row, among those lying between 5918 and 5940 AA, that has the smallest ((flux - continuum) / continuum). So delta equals 5925.18 AA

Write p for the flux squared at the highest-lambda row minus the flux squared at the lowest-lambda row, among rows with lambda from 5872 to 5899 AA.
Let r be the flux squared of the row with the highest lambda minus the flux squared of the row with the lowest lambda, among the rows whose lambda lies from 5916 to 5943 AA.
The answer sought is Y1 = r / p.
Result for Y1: 0.2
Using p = -8151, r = -1533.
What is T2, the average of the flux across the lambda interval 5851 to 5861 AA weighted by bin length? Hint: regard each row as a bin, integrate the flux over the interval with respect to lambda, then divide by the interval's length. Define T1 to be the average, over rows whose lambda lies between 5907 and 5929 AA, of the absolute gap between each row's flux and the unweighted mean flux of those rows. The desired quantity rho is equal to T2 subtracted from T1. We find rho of -104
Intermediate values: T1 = 6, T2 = 110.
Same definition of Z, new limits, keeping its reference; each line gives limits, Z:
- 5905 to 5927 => -1.02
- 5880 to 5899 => -1.02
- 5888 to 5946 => -2.09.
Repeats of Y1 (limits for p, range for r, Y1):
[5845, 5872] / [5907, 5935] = -0.2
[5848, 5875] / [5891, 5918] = 0.2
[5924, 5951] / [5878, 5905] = -1.0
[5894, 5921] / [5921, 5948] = 0.6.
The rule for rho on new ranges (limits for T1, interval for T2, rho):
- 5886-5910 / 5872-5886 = -120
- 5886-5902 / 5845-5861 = -94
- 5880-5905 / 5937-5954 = -103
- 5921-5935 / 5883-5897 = -114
